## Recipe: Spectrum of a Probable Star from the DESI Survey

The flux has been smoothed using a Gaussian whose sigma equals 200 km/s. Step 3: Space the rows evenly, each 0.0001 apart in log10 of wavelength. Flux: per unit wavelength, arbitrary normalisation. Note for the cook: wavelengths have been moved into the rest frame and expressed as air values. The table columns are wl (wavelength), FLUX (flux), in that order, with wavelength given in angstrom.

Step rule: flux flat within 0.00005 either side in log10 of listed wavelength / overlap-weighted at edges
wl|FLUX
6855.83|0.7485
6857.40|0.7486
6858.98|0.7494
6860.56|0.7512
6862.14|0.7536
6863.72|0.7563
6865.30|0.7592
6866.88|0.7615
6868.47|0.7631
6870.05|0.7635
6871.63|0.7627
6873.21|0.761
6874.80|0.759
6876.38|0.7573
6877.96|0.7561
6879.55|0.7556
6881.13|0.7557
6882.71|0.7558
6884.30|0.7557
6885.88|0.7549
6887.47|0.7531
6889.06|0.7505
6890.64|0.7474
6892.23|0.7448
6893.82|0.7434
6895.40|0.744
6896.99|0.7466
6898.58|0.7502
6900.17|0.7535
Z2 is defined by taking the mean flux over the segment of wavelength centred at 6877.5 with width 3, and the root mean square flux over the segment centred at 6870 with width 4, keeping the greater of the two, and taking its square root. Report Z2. 0.874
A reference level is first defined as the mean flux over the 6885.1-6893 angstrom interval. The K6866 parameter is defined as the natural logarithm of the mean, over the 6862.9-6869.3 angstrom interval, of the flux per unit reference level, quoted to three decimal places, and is 0.013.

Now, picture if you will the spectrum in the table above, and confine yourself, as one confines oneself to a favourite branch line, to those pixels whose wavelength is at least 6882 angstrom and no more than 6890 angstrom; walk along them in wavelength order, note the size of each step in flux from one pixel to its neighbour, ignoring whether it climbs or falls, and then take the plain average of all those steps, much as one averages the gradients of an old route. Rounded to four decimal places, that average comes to 0.0013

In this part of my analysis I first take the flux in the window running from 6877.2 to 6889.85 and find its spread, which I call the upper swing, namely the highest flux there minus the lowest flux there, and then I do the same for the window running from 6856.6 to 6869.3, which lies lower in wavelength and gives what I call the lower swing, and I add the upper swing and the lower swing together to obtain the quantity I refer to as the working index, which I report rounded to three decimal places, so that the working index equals 0.020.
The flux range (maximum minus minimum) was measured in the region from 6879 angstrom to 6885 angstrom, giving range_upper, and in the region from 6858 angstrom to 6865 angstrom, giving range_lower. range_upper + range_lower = 0.0071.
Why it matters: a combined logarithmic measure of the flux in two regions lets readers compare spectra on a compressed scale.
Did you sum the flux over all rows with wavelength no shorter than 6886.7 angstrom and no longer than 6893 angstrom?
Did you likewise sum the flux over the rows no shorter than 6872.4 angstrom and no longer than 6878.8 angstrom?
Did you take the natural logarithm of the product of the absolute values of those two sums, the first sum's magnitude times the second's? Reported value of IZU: 2.21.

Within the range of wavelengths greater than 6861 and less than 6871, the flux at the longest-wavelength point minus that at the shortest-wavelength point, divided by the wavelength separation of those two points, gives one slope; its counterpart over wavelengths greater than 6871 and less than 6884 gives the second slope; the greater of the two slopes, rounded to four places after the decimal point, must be 0.0013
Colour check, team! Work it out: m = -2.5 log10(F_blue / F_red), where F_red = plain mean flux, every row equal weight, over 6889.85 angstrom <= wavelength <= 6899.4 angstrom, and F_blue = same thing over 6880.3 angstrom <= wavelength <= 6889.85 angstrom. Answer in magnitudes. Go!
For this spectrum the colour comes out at -0.012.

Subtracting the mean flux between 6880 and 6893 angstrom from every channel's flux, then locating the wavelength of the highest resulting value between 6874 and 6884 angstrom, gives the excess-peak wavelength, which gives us 6874.80 angstrom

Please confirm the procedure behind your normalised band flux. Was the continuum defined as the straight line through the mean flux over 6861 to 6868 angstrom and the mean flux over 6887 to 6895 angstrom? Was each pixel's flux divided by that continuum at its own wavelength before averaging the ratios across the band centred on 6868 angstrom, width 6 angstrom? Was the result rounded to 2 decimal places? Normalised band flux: 1.01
